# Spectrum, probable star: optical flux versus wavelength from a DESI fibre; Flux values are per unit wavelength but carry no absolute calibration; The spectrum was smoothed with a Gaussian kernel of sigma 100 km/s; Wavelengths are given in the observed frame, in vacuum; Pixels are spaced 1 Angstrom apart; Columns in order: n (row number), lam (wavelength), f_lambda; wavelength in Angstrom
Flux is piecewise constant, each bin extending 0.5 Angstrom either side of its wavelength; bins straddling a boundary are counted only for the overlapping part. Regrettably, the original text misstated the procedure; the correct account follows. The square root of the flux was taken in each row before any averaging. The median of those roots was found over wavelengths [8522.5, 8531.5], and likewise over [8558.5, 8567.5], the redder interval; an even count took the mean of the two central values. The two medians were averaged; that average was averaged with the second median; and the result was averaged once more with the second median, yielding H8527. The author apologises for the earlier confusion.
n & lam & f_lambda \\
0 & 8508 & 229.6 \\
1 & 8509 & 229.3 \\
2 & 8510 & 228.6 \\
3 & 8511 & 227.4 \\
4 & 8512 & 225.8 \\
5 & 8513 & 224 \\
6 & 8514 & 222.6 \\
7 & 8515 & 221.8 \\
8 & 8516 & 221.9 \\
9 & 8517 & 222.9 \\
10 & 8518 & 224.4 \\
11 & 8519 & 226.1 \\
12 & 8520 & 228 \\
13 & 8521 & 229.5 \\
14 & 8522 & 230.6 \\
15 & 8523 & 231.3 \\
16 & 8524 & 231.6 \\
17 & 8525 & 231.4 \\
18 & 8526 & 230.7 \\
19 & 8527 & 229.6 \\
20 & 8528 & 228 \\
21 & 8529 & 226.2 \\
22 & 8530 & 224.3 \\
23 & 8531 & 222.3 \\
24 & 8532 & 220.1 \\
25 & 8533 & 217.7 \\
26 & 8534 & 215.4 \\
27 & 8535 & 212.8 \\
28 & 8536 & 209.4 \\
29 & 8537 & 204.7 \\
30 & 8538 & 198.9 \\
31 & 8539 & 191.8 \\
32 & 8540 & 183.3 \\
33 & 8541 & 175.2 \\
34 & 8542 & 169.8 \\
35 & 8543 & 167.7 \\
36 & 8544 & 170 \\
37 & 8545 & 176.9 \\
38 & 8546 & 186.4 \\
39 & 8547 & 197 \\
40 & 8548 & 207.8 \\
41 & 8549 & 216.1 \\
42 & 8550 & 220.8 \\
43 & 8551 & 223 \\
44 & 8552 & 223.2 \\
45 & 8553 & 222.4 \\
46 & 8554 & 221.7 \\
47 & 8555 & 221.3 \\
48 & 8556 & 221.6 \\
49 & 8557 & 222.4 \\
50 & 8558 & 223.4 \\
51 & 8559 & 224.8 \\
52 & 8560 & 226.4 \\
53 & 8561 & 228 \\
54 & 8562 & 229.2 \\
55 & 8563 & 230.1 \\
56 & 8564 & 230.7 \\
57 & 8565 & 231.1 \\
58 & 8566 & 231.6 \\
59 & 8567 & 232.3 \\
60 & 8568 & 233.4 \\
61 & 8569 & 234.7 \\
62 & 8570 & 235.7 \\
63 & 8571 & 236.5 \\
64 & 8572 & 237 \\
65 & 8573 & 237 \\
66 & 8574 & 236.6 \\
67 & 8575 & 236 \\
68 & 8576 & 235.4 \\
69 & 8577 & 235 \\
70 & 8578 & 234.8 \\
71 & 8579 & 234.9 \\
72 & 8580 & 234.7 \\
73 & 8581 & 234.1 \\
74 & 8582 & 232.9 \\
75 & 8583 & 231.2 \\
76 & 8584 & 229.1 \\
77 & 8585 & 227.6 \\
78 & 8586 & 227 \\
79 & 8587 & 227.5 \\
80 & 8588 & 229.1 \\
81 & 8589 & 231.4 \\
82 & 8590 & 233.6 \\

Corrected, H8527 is 15.2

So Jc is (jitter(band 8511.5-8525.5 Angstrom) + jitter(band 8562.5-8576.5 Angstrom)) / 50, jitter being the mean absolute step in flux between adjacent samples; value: 0.035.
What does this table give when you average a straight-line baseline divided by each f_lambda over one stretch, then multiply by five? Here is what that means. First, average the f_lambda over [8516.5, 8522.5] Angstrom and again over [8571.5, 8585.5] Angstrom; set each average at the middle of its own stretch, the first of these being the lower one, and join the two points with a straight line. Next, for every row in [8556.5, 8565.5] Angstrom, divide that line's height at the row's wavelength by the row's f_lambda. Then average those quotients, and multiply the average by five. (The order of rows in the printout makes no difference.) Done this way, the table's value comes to 5.10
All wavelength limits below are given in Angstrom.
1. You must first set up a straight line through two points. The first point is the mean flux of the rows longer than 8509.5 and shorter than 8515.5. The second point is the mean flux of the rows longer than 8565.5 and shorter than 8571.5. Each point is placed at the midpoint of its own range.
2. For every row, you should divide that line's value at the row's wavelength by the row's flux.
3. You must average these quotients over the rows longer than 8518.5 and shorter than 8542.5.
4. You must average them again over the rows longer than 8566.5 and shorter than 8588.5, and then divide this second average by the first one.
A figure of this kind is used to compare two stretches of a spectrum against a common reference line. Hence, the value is 0.95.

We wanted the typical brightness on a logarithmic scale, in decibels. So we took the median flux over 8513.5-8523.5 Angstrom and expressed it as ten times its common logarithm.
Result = 23.5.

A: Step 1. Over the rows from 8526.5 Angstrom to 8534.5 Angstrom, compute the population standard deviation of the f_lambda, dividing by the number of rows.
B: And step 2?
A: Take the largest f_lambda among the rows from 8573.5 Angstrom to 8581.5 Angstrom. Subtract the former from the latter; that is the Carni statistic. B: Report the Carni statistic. 232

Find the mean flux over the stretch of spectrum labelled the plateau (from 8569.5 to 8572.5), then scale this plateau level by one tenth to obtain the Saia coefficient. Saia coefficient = 23.6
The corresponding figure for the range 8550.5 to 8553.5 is 22.3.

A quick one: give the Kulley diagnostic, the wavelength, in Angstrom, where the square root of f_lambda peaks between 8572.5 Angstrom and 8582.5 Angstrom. 8573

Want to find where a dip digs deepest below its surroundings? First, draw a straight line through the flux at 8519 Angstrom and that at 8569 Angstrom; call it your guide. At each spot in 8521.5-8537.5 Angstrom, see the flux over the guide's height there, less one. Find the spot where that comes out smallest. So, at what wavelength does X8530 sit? 8537 Angstrom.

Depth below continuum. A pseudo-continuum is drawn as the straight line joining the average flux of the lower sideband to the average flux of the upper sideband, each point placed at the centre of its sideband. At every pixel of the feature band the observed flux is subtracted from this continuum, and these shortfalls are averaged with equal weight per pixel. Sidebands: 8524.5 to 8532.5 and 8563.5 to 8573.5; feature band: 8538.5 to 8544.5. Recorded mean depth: 53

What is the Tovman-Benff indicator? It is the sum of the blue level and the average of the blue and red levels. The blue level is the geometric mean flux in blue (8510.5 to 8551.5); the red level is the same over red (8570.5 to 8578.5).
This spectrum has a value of 436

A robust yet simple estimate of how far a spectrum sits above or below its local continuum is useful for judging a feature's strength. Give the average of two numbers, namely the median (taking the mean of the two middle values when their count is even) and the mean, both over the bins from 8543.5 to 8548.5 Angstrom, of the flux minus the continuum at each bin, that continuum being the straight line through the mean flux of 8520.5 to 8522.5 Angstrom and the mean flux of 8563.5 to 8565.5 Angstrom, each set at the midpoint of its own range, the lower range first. -44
